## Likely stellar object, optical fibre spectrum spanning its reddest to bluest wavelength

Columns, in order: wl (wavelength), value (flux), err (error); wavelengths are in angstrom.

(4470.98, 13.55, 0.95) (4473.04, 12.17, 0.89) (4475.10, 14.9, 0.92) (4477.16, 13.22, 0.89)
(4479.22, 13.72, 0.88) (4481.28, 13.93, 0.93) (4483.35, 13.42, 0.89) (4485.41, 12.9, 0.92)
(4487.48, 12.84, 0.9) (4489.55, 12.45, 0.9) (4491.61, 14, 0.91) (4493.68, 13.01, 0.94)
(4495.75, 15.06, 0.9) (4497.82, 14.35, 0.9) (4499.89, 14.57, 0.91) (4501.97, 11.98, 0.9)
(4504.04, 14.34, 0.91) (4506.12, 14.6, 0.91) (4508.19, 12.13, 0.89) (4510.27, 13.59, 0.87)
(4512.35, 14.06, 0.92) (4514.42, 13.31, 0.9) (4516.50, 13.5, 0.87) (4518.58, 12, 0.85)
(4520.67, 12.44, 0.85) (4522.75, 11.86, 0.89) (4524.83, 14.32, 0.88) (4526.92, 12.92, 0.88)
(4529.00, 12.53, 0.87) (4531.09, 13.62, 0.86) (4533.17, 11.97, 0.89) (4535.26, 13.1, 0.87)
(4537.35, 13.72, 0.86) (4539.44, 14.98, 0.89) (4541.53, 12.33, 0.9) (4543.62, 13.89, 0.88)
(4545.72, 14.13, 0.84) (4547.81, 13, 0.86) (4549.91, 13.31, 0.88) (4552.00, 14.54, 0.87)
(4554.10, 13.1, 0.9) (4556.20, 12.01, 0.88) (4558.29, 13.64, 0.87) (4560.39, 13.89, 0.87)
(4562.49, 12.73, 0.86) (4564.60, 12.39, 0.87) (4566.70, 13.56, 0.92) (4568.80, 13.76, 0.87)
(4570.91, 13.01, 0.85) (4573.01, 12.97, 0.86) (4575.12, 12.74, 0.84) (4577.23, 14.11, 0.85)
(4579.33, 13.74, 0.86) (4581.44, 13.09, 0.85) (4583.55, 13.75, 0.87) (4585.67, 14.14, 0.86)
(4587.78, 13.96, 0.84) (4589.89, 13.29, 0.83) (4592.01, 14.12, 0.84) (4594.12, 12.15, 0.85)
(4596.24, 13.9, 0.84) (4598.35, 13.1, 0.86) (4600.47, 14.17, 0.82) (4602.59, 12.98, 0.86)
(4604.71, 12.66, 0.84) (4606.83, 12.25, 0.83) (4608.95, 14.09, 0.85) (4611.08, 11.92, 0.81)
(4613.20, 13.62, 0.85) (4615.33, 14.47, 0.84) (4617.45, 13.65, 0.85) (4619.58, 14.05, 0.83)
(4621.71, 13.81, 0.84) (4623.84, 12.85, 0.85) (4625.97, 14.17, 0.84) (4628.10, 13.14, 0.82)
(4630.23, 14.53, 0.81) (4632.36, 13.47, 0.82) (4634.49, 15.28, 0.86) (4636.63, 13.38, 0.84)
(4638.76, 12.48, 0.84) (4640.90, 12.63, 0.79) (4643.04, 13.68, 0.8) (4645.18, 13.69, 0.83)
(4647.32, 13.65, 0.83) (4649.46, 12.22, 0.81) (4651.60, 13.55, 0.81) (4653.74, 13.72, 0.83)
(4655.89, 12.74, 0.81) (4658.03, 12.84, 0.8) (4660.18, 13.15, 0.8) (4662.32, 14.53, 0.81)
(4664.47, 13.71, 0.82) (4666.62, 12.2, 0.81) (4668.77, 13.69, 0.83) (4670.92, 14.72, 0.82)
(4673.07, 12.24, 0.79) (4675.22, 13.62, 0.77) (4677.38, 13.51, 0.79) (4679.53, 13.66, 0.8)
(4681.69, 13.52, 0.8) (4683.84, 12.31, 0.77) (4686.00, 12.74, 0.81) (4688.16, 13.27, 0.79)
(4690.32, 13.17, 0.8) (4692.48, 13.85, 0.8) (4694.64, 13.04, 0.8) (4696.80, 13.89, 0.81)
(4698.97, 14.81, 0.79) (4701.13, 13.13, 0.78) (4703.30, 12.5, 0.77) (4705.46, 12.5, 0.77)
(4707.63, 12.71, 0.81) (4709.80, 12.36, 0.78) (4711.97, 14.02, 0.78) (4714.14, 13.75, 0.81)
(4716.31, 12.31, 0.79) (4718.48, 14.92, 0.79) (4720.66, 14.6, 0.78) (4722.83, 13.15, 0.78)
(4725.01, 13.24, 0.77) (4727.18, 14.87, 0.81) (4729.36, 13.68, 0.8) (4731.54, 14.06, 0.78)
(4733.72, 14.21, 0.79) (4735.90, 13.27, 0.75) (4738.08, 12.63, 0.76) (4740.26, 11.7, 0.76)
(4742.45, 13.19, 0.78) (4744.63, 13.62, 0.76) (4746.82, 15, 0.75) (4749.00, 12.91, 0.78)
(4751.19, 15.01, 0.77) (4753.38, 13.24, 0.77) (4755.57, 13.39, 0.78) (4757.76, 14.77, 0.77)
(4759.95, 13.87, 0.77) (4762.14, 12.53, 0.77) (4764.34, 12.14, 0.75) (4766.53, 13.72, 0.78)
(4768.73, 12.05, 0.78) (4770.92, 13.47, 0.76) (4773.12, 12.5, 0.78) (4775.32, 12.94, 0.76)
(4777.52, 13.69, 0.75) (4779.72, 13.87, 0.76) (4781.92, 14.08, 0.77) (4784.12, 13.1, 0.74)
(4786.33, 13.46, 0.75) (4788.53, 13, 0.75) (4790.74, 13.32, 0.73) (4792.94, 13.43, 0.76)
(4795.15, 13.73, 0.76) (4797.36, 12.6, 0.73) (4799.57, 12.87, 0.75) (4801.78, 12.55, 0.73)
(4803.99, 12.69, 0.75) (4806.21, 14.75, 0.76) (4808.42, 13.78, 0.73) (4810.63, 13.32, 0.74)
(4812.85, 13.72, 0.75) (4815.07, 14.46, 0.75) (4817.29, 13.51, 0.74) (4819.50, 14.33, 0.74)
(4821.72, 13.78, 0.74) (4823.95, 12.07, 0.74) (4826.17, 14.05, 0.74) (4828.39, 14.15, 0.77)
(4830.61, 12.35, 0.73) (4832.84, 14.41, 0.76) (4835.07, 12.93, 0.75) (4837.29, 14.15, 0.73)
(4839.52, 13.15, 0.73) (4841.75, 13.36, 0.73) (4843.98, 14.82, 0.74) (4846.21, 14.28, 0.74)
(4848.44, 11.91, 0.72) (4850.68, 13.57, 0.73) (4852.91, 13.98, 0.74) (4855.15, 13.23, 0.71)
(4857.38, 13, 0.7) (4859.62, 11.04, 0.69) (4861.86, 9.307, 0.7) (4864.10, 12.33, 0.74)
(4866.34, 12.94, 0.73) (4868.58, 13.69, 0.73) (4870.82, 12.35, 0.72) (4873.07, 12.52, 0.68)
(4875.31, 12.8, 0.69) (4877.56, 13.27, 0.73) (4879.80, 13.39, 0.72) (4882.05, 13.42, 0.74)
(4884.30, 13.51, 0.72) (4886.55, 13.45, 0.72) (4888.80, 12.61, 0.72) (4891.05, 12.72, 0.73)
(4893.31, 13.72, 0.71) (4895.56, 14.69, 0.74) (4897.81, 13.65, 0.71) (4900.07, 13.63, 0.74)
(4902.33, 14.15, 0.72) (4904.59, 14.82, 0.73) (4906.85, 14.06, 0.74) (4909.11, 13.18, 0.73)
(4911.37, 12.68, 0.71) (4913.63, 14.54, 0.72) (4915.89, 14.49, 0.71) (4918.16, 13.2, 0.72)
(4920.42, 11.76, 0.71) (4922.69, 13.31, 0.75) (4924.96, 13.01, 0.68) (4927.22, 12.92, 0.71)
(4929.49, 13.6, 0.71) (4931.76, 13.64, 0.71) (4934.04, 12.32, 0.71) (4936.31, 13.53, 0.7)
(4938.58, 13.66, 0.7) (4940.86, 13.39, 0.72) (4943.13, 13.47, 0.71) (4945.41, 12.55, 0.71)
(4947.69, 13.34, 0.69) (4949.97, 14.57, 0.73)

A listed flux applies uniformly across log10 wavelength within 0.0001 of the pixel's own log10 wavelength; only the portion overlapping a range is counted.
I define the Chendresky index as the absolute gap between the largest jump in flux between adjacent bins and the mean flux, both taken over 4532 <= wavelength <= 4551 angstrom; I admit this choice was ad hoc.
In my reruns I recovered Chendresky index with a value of 10.7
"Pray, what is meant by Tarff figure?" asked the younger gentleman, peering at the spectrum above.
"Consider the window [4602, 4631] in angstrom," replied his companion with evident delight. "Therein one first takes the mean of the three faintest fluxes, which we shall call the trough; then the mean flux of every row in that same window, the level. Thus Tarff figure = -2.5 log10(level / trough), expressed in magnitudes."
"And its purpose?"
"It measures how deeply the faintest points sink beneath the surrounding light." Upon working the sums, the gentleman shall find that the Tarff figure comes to -0.098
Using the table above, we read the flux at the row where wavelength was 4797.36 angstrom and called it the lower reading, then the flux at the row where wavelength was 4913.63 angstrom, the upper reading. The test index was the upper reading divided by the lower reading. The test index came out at 1.15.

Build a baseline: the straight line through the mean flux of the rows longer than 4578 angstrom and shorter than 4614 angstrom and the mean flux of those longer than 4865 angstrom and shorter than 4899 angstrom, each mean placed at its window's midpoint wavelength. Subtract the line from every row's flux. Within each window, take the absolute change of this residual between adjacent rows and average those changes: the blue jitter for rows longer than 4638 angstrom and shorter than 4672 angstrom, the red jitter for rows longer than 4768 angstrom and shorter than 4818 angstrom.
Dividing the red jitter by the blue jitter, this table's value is 0.81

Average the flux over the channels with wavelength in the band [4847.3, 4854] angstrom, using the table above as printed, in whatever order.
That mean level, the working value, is 13.2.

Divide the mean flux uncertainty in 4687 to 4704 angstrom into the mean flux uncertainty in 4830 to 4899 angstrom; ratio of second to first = 0.91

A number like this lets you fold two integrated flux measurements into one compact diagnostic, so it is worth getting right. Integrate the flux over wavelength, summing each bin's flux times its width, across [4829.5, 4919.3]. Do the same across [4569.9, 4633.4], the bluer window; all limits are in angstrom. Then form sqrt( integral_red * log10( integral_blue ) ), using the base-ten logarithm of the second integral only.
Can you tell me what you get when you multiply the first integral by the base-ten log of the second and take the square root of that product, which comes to 59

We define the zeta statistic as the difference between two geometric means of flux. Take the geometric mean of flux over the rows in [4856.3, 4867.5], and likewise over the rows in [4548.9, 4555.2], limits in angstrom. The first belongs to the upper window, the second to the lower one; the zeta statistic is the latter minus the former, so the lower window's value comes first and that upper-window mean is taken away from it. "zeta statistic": 2.00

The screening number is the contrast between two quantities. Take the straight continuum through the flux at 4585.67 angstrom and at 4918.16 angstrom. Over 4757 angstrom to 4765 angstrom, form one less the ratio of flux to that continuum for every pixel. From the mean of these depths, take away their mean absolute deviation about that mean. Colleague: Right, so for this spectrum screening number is -0.05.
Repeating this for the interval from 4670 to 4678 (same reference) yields -0.02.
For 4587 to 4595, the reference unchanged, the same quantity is 0.01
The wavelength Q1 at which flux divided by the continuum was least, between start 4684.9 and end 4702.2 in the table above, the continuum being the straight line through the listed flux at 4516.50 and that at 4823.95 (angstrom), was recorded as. 4686.00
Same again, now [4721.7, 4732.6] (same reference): 4722.83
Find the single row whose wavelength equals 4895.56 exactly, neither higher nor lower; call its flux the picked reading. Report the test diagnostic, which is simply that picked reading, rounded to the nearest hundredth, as 14.69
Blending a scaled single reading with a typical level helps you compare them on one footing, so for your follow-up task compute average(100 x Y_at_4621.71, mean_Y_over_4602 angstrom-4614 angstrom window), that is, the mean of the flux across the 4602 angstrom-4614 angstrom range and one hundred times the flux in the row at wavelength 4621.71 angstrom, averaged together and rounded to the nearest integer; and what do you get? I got 697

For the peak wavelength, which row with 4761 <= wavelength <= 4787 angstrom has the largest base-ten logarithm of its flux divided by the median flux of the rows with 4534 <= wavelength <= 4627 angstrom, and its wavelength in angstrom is 4781.92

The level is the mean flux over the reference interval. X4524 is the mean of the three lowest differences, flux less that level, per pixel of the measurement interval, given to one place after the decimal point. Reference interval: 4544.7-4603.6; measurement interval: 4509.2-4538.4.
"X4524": -1.5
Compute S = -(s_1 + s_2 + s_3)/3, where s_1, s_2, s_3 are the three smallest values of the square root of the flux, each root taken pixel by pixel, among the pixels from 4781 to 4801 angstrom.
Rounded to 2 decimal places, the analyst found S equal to -3.58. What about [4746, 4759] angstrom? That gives -3.63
